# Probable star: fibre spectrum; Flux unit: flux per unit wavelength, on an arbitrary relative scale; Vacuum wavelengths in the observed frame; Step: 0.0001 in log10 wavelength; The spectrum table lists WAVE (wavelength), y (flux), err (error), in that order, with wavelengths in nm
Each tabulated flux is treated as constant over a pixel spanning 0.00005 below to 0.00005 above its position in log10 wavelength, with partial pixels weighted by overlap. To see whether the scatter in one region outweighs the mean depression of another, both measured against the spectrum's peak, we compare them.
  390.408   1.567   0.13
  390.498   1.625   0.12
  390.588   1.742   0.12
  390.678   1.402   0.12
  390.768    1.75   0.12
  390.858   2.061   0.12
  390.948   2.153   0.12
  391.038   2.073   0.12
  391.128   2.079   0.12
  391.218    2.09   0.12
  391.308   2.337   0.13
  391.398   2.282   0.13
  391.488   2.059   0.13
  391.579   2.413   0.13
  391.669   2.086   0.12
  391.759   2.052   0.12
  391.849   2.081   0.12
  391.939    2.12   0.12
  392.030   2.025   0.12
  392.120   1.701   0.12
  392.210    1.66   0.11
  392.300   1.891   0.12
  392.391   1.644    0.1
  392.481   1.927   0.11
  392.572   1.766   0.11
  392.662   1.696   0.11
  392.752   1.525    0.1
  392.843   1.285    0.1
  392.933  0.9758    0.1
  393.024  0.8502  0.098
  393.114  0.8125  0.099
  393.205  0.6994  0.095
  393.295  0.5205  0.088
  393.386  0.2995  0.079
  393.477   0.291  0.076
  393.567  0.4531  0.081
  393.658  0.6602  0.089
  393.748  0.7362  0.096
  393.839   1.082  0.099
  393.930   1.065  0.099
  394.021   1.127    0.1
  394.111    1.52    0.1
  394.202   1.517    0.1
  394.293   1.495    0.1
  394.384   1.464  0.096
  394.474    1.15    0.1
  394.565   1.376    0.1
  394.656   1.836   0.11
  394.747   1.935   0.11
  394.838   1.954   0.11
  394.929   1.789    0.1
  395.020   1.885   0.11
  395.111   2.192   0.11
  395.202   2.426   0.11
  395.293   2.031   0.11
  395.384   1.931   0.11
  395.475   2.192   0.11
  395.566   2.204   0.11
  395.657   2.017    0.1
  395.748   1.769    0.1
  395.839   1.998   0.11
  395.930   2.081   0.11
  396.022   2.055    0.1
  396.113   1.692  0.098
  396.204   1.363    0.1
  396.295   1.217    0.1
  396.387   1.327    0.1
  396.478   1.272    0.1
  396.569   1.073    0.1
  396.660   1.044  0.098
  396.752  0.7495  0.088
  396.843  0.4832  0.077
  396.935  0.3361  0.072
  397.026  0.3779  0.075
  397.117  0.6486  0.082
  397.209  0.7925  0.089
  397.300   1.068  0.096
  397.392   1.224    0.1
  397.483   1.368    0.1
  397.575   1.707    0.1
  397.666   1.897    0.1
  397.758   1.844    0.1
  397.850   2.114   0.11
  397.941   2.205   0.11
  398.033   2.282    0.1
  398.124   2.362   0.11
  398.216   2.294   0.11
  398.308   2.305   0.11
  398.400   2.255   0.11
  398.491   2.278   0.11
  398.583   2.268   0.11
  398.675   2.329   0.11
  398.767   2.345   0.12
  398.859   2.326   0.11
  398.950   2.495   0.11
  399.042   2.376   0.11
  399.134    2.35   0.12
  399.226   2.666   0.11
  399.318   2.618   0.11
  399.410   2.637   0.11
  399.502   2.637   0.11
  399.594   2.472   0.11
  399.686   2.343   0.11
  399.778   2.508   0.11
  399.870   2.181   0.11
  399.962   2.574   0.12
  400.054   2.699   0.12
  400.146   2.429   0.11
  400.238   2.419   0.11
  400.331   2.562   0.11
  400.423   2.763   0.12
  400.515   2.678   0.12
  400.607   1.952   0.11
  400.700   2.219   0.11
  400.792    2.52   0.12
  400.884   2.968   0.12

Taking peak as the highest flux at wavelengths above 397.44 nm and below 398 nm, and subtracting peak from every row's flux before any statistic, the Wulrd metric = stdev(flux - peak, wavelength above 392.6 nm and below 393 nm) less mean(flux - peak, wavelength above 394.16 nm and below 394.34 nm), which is 1.0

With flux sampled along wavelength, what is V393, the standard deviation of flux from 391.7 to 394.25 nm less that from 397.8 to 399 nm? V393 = 0.49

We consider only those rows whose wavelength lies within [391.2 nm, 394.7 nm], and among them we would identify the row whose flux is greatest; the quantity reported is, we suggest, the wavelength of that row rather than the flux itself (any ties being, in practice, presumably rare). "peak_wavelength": 391.579 nm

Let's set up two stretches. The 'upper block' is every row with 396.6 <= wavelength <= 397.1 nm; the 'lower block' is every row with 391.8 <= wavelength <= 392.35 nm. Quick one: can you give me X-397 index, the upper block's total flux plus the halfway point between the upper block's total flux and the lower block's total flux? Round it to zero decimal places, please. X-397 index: 10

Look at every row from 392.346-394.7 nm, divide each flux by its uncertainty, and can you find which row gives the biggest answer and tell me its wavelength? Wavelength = 392.481 nm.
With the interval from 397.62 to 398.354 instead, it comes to 398.033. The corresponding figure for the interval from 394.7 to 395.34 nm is 395.202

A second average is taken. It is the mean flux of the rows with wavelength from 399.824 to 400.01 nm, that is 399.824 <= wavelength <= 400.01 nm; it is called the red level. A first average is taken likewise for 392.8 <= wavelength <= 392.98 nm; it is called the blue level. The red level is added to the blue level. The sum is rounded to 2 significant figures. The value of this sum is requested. 3.5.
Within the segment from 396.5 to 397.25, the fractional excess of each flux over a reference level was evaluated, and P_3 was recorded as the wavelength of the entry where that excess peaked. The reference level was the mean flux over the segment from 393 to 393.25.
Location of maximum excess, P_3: 396.569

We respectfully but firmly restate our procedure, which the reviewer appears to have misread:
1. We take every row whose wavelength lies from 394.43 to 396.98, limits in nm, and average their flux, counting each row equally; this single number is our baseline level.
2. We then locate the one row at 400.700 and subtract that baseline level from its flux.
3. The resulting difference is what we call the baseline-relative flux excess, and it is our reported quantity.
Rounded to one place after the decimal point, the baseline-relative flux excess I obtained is 0.6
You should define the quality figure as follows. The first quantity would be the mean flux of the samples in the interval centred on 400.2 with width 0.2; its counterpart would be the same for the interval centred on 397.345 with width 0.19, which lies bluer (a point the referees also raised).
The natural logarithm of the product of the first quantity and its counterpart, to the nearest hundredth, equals 1.02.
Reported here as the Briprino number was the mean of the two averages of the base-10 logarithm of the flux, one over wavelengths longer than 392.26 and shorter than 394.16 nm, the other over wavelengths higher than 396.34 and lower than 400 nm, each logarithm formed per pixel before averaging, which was 0.10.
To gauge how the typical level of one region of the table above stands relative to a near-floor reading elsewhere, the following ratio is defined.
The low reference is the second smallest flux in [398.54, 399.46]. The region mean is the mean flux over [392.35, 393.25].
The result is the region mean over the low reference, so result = 0.6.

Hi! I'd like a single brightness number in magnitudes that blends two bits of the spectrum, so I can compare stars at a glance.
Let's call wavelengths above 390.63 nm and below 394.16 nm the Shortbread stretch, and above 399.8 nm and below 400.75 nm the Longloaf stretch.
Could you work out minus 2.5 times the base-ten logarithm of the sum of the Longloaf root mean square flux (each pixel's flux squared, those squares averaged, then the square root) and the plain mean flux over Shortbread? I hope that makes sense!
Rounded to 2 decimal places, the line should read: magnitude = -1.50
